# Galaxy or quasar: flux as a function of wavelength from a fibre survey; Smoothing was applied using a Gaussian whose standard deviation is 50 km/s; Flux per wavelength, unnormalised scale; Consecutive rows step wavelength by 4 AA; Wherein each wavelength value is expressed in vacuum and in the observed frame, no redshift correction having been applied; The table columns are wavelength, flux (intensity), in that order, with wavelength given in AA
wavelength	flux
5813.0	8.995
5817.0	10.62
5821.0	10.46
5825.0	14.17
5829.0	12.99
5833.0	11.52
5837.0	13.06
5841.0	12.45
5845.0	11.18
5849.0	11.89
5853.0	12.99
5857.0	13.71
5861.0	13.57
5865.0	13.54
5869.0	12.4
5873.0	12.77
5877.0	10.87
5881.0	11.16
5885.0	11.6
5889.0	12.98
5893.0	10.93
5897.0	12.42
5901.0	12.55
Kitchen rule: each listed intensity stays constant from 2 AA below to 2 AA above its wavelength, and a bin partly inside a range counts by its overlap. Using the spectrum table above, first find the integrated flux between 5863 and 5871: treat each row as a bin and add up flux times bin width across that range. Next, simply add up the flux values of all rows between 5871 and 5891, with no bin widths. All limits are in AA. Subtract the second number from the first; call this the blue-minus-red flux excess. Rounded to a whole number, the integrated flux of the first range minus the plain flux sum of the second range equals 44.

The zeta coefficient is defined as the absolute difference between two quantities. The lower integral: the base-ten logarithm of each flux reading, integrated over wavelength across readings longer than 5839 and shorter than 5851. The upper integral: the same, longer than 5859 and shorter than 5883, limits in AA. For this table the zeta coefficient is 13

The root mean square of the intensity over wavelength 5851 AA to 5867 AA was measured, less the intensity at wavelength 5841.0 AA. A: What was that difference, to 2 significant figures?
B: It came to 1.0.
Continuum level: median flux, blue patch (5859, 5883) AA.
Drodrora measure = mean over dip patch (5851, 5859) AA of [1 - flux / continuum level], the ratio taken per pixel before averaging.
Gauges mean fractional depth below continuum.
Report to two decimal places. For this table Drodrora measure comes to -0.06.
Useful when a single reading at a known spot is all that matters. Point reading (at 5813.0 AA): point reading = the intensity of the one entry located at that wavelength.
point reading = 8.995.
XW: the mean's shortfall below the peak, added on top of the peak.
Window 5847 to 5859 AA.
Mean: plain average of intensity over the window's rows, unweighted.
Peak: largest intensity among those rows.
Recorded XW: 14.6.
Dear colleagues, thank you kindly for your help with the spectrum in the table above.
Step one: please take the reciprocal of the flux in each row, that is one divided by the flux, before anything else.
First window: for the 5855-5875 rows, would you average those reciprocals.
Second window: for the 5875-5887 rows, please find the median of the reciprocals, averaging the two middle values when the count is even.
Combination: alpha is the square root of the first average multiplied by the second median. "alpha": 0.082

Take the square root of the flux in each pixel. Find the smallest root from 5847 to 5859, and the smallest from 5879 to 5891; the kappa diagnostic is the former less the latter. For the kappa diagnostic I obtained 0.11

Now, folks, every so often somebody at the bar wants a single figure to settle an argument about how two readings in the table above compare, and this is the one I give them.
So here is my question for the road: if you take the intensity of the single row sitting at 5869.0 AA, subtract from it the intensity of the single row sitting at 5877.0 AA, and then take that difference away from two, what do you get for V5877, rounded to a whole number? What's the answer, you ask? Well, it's 0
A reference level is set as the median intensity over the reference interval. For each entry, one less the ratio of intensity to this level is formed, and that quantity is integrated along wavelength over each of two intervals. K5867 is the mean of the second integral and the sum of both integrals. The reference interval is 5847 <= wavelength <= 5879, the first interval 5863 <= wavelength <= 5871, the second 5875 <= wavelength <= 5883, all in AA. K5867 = 1.1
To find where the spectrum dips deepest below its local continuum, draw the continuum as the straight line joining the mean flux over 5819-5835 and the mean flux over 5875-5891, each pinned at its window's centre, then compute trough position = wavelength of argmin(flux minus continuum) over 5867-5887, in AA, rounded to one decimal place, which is 5877.0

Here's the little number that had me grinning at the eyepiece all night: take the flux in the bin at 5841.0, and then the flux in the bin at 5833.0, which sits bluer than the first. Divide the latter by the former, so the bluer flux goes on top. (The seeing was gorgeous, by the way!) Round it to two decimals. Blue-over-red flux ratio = 0.93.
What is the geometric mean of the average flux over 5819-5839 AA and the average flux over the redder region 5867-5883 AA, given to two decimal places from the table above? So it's 12.12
